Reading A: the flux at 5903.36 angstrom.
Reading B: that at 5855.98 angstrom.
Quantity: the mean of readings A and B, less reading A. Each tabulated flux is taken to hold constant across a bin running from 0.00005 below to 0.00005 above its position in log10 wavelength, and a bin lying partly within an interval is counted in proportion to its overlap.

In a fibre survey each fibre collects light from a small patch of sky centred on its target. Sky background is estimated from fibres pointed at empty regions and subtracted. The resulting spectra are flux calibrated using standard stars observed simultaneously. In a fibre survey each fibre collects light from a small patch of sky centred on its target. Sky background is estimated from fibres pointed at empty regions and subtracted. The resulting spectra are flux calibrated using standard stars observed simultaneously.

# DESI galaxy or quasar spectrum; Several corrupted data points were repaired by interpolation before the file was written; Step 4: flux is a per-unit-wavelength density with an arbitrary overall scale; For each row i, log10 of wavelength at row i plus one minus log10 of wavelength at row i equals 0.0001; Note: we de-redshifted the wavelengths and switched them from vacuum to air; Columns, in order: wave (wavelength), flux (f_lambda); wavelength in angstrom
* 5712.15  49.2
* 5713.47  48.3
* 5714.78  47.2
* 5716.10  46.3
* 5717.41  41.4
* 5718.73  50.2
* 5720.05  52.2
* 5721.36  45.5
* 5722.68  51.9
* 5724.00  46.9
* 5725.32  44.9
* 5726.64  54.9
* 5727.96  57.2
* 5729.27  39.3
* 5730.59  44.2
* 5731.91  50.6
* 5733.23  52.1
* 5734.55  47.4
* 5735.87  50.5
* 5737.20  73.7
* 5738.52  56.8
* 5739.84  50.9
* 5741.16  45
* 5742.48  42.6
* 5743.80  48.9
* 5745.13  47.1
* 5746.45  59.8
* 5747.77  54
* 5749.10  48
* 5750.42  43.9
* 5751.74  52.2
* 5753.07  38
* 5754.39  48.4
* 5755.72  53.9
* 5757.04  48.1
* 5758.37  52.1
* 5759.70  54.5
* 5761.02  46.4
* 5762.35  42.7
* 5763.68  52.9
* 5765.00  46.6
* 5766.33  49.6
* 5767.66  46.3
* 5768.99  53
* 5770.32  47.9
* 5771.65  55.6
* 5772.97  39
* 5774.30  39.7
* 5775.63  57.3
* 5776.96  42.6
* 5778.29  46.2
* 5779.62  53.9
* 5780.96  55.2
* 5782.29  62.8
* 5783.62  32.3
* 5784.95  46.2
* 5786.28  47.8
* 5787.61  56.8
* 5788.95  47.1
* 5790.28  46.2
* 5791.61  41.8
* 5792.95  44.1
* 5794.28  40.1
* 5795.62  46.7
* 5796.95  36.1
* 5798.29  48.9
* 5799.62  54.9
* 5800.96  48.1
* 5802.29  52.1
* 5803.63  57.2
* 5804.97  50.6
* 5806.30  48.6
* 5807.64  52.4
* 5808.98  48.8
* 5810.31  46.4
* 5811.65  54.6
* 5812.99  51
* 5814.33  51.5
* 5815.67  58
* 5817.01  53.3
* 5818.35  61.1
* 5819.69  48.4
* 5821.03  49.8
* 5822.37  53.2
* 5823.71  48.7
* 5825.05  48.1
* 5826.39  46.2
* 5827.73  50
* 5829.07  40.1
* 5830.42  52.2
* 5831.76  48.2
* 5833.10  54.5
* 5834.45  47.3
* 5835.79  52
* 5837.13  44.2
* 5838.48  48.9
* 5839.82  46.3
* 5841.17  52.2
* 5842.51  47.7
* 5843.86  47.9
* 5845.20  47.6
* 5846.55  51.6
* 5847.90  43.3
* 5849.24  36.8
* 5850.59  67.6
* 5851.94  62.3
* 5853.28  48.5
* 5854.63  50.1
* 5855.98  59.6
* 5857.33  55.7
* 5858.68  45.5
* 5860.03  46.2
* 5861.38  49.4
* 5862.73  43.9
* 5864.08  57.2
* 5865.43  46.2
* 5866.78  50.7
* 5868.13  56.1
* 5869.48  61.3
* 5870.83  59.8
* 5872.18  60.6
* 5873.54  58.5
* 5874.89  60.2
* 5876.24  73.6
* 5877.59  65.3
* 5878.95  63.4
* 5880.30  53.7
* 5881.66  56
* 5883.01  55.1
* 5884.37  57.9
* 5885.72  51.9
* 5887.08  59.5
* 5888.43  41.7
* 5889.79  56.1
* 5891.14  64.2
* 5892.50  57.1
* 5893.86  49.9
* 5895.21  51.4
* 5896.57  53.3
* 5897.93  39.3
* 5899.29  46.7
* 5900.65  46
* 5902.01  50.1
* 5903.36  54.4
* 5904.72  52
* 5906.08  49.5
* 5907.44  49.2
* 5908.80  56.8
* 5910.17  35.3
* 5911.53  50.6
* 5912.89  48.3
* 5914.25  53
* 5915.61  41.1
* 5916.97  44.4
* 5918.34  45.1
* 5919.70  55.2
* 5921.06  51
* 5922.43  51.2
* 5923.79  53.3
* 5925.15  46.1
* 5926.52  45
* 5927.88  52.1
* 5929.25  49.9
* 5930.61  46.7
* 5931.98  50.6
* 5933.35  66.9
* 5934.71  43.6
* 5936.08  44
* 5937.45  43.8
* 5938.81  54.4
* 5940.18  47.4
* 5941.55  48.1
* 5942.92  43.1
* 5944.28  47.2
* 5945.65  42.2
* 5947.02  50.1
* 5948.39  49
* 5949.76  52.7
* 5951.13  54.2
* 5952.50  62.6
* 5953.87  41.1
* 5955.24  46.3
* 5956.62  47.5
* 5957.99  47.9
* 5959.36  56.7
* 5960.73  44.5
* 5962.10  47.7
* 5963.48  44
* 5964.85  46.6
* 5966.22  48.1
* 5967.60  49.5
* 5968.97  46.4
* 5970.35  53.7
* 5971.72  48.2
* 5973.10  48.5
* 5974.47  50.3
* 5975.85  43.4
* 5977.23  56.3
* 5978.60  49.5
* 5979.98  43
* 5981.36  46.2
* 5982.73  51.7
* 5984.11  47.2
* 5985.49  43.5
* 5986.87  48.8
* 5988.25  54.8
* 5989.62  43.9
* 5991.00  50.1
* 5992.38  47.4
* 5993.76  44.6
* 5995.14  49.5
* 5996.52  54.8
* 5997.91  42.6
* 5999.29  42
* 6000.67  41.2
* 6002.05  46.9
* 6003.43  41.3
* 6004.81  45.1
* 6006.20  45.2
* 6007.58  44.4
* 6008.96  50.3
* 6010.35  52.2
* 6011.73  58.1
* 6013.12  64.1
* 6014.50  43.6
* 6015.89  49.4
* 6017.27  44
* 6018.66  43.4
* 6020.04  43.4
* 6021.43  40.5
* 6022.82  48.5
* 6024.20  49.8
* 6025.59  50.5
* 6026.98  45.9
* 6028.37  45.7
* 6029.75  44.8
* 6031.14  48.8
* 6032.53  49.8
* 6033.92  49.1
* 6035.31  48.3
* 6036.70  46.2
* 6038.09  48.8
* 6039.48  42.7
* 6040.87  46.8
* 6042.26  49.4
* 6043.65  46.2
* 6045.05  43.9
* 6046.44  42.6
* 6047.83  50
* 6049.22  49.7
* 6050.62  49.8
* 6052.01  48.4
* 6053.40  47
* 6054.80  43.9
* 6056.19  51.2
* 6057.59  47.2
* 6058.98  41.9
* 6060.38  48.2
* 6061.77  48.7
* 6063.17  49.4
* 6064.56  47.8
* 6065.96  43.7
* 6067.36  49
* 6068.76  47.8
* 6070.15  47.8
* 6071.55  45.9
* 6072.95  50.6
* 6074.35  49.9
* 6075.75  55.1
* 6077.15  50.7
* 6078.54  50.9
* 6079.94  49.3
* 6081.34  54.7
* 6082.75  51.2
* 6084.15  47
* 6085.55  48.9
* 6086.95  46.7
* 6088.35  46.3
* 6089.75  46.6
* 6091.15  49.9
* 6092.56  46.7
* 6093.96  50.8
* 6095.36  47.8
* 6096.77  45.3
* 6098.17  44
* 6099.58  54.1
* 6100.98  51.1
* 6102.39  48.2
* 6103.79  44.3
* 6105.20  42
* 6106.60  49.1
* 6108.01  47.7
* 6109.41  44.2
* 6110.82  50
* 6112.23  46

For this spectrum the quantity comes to 2.6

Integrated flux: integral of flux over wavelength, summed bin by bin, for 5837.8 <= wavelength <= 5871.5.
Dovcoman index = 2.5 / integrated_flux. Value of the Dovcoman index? 0.001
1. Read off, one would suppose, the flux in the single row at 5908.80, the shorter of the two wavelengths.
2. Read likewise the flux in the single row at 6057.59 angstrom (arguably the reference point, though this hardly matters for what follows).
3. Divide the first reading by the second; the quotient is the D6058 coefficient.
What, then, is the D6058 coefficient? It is 1.20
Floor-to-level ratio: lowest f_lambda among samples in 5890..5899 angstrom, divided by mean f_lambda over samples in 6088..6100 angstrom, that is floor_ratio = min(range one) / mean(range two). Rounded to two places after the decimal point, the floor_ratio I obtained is 0.82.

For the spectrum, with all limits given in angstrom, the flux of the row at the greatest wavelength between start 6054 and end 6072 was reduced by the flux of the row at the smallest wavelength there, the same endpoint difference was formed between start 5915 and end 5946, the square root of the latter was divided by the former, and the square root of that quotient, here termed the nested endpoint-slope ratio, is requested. 0.72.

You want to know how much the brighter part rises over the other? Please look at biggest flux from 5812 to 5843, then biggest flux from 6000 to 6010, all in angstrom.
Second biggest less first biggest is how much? -11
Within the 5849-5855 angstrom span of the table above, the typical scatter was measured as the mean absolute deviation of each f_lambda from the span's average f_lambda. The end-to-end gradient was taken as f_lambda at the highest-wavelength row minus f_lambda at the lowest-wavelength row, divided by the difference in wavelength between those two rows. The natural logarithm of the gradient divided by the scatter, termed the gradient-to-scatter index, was -1.3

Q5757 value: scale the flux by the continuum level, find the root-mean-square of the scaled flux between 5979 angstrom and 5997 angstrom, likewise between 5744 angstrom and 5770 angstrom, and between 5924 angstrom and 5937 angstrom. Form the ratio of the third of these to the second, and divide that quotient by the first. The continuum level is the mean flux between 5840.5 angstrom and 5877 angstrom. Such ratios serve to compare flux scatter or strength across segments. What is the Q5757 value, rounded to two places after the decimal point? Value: 1.11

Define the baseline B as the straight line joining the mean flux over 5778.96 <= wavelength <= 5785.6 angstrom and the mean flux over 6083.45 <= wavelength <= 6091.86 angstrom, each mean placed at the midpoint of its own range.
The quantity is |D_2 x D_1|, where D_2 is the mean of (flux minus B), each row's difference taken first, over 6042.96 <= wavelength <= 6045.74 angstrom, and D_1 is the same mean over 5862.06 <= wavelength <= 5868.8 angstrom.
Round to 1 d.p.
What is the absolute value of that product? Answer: 4.1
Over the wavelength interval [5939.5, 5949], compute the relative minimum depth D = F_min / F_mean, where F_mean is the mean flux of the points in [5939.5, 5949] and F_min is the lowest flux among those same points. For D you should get 0.903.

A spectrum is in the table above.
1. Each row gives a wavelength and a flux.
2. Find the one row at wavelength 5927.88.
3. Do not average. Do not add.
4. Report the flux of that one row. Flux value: 52.1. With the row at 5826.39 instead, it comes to 46.2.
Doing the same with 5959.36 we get 56.7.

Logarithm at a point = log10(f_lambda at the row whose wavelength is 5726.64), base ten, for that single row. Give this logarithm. 1.74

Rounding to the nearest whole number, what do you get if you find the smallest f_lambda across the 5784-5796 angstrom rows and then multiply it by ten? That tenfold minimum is 401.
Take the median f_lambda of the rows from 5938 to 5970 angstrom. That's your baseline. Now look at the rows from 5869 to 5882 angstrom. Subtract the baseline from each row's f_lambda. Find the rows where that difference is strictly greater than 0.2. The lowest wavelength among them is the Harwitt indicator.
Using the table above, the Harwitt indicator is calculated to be 5869.48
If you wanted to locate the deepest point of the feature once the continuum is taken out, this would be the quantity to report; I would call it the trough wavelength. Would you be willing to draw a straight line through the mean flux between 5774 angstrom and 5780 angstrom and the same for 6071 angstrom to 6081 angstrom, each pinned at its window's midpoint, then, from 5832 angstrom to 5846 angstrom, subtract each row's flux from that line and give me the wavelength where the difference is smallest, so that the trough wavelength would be 5833.10 angstrom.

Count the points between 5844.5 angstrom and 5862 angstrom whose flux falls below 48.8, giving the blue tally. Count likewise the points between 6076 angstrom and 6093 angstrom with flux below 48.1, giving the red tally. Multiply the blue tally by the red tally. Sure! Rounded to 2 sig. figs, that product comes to 30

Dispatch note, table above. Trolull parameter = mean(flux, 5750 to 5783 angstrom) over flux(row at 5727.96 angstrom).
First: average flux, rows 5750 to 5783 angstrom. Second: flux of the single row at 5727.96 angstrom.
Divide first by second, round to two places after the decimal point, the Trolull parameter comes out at 0.86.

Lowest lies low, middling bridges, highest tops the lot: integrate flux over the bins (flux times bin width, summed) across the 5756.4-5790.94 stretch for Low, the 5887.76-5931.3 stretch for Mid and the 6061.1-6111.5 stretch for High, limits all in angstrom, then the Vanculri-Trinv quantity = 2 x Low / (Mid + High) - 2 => -1.27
